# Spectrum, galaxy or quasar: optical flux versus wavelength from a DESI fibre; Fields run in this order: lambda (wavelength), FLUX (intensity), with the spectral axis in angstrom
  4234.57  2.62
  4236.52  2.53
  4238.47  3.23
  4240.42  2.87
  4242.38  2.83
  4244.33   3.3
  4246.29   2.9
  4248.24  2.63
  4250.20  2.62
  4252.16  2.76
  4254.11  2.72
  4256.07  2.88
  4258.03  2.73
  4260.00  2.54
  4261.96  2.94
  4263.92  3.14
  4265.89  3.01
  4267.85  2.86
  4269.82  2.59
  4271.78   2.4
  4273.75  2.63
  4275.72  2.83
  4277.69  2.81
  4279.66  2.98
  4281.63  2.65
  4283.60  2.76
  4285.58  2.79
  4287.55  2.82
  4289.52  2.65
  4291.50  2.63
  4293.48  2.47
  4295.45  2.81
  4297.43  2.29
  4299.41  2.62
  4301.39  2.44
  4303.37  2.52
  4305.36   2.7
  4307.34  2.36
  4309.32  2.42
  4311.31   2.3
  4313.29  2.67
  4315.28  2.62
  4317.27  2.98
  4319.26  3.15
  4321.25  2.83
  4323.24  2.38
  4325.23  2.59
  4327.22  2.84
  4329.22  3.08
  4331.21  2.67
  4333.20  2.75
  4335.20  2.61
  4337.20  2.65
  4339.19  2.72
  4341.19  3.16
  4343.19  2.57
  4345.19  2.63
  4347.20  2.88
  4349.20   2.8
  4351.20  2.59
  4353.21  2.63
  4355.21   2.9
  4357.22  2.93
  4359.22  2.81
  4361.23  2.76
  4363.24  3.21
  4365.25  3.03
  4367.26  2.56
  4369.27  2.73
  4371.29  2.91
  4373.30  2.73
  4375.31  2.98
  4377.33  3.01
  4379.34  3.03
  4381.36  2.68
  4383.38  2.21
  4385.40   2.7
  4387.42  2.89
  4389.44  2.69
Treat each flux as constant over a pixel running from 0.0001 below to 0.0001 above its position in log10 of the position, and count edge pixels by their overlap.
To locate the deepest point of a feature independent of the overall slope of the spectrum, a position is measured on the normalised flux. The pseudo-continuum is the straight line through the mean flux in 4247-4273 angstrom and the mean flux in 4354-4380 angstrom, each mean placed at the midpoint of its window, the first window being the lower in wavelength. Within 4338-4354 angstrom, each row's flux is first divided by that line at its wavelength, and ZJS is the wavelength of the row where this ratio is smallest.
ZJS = 4343.19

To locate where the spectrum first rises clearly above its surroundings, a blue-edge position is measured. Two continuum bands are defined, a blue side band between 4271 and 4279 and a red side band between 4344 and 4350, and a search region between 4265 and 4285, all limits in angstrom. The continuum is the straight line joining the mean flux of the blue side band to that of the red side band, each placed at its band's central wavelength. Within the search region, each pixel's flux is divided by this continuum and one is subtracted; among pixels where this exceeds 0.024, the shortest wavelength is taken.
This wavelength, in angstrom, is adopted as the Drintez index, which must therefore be 4265.89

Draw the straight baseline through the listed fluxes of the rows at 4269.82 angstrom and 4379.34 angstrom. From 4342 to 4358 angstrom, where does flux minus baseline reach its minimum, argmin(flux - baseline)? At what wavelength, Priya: 4351.20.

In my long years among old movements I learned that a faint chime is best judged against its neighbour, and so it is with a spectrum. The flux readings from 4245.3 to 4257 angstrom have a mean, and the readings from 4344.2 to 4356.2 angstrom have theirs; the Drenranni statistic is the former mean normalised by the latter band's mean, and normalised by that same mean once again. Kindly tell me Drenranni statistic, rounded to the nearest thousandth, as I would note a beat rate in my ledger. 0.367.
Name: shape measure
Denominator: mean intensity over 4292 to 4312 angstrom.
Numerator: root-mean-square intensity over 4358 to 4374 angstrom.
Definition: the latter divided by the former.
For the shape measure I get 1.14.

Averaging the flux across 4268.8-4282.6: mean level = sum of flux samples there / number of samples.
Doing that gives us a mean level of 2.70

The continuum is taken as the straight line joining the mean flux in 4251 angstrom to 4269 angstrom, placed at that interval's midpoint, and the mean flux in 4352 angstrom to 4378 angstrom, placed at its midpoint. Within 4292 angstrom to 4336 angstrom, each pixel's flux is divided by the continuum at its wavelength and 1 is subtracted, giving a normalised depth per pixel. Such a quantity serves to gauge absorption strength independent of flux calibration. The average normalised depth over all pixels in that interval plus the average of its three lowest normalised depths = -0.26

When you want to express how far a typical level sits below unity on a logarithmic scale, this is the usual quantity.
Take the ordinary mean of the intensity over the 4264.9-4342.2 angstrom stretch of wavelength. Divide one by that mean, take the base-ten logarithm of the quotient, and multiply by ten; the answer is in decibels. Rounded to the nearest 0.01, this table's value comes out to -4.30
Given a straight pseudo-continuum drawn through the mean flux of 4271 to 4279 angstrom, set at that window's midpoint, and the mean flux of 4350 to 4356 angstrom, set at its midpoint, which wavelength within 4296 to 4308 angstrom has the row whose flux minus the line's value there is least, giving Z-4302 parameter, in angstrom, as 4297.43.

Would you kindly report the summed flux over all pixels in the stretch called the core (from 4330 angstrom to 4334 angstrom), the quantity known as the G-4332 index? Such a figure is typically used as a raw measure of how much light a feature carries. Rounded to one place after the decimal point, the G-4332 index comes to 5.4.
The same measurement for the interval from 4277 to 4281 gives 5.8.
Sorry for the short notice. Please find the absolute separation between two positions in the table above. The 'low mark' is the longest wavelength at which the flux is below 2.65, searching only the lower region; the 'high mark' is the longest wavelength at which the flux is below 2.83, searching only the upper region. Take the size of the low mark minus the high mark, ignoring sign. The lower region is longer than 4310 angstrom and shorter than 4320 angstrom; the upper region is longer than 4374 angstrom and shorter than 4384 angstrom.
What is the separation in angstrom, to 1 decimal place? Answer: 68.1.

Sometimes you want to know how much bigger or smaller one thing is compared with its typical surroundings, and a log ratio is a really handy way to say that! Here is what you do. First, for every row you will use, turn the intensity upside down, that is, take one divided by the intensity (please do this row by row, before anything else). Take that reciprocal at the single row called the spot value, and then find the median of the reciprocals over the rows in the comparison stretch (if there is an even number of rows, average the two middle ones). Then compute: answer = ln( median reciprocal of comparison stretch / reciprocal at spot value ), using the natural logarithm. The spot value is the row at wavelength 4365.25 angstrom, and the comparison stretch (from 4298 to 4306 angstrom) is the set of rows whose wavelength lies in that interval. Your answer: 0.17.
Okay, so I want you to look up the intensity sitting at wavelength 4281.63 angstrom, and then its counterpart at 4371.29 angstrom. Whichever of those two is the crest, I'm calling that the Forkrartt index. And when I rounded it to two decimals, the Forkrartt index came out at 2.91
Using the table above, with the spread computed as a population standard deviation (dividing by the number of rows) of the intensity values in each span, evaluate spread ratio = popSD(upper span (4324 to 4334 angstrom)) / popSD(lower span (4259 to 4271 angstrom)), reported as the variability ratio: 0.78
